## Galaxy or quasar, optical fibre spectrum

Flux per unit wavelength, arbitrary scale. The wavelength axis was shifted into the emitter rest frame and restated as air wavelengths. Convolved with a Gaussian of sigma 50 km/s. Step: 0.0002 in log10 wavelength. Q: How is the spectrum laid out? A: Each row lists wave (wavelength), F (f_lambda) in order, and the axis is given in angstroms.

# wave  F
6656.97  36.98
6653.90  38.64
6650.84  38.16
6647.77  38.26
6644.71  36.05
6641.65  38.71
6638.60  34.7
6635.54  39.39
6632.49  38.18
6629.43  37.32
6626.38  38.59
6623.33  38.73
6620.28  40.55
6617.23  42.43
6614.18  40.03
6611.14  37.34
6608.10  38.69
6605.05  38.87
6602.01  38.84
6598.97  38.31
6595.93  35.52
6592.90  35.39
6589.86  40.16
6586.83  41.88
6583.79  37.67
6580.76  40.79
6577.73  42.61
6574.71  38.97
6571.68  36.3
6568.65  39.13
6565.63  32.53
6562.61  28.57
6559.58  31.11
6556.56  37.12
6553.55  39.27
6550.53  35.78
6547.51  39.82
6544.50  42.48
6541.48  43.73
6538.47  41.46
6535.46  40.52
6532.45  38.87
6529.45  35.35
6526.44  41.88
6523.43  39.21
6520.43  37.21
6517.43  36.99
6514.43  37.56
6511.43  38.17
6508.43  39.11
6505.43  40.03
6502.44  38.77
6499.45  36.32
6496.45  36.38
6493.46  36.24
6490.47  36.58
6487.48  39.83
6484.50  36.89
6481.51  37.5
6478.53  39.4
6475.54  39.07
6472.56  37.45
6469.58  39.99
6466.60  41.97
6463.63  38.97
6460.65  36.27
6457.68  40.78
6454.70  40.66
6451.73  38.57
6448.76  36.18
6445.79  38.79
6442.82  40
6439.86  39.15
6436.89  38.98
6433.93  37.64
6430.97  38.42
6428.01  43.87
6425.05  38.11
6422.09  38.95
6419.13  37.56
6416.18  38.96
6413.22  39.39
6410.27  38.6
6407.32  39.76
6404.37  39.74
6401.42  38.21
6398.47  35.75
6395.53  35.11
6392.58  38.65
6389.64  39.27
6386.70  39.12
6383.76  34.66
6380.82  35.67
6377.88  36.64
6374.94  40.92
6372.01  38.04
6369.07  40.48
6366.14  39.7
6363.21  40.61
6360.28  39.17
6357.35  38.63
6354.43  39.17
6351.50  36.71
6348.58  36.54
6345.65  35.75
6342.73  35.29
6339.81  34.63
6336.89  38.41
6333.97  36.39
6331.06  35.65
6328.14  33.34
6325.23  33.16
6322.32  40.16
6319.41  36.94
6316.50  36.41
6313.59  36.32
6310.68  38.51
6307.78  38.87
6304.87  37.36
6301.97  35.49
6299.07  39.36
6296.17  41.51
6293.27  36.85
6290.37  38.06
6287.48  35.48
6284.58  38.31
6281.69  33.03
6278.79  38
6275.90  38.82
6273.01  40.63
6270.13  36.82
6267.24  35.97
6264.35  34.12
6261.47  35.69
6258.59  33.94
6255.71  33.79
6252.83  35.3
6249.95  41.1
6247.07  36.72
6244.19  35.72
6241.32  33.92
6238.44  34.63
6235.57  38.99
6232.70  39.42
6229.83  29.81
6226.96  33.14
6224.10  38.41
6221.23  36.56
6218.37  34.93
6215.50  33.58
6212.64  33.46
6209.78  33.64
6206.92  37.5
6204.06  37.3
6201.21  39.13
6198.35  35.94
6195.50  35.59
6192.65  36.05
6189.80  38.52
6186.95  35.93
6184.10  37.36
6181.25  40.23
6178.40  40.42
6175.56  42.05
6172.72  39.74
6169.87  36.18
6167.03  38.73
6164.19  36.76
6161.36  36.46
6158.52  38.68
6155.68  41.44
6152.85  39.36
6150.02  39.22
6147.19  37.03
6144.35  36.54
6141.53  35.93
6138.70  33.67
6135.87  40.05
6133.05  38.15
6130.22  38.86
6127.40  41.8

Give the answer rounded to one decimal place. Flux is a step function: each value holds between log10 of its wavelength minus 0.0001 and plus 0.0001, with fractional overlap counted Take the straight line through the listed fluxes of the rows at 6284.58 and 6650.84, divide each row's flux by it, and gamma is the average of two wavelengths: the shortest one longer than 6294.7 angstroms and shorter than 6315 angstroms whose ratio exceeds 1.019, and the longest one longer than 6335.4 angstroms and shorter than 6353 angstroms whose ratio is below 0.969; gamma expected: 6323.8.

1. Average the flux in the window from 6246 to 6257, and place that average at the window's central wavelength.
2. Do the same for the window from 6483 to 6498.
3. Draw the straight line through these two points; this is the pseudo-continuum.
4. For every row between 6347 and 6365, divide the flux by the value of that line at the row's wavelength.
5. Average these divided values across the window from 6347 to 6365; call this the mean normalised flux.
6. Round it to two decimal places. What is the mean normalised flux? 1.04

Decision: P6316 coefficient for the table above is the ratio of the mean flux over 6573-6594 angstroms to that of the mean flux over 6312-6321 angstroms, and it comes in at 1.08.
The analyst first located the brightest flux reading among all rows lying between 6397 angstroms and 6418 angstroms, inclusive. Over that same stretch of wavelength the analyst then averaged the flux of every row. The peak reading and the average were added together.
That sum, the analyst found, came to 78.4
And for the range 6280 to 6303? 78.8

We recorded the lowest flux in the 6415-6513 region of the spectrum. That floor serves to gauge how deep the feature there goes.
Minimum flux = 36.18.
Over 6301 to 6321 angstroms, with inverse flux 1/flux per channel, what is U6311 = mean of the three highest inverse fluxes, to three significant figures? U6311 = 0.0277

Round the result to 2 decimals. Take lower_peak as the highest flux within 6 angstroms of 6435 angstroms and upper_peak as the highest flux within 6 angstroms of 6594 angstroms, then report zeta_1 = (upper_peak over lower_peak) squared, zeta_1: 1.05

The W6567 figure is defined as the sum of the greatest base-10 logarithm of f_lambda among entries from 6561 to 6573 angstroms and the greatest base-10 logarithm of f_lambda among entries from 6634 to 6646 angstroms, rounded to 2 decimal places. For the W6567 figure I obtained 3.19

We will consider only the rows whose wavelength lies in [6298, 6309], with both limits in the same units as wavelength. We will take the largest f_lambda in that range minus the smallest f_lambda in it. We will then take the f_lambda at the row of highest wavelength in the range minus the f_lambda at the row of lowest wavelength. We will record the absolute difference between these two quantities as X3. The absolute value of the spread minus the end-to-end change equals 4.4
